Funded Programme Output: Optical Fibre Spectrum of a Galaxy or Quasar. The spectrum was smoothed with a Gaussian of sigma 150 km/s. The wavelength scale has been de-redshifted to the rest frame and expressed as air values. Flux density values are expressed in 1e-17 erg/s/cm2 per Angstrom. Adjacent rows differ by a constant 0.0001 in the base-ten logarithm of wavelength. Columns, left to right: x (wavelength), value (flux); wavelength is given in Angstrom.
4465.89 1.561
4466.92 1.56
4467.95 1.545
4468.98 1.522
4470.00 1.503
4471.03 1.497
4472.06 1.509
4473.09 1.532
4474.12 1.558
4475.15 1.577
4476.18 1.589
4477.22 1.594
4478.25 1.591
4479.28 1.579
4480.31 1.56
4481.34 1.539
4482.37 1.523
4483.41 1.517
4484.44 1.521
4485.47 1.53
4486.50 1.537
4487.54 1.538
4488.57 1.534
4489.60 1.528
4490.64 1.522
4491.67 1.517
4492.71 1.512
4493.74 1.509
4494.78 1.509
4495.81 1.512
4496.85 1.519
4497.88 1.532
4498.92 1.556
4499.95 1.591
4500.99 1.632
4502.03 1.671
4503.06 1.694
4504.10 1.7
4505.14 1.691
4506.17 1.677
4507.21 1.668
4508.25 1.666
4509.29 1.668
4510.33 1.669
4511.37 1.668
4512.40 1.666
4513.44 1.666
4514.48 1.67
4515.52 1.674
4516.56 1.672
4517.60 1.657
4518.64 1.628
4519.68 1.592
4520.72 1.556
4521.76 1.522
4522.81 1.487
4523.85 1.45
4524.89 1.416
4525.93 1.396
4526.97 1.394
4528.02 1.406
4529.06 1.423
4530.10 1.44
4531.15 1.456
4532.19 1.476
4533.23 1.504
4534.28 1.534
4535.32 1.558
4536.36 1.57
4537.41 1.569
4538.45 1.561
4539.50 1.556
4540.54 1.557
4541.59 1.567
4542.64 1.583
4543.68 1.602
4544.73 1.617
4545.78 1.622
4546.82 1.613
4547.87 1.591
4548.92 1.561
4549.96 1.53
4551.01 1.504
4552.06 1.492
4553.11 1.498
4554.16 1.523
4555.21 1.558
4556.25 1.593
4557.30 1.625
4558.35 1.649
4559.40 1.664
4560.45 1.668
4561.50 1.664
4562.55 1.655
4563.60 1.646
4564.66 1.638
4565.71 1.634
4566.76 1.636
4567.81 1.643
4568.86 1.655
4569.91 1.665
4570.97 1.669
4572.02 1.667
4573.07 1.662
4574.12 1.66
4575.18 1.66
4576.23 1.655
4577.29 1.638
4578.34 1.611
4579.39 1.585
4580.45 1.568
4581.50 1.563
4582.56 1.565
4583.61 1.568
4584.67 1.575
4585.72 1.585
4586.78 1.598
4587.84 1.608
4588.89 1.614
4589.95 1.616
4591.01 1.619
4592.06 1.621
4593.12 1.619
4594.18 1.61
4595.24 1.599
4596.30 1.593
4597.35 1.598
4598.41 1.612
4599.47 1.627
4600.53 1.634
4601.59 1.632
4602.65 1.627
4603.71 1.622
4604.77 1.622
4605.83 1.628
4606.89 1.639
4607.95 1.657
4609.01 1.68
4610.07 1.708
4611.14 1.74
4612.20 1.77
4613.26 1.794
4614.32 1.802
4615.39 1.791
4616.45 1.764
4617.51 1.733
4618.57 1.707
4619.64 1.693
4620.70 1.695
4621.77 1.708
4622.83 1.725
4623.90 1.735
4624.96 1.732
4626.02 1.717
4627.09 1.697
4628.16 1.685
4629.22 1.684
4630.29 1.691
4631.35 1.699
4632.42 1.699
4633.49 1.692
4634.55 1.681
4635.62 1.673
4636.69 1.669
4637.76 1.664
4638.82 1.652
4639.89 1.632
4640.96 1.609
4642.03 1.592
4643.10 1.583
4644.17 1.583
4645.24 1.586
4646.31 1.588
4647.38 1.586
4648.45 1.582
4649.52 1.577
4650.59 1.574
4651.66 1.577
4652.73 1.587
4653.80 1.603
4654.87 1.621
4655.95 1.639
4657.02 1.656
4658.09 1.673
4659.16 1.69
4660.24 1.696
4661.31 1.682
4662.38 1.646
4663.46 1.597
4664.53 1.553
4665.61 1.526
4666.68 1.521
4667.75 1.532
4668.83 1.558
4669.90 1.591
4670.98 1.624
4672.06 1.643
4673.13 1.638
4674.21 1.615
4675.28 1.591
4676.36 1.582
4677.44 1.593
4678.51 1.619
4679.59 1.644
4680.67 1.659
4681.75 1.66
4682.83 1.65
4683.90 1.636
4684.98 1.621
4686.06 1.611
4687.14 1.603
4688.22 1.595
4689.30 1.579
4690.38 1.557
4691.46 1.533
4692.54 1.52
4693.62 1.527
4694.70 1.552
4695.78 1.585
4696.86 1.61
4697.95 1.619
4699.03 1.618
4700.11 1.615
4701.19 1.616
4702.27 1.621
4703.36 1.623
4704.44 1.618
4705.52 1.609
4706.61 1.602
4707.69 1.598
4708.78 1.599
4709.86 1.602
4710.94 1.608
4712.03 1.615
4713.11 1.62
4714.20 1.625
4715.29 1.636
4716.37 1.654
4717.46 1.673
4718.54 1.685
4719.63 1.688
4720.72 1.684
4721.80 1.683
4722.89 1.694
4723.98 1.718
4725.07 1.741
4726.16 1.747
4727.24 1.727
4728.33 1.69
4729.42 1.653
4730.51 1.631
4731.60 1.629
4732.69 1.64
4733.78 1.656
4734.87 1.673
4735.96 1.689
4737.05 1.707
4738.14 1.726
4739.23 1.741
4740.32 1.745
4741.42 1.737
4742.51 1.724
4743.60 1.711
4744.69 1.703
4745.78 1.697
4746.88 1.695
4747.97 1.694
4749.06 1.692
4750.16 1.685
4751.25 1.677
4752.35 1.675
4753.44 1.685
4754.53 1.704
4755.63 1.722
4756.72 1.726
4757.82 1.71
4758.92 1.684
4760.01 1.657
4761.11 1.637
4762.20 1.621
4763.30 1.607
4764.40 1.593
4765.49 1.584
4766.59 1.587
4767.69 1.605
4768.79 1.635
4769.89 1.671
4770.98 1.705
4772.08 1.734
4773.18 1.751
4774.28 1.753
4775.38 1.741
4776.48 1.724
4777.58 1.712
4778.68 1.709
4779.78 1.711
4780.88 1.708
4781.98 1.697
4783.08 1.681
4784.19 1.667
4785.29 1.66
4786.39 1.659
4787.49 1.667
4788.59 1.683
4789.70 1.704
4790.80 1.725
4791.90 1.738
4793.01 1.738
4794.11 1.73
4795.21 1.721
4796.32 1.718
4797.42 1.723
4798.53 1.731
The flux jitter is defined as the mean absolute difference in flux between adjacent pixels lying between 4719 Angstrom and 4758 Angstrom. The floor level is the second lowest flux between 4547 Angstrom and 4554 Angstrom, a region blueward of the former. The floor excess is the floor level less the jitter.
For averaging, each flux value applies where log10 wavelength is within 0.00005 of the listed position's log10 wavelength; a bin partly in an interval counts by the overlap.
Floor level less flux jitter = 1.49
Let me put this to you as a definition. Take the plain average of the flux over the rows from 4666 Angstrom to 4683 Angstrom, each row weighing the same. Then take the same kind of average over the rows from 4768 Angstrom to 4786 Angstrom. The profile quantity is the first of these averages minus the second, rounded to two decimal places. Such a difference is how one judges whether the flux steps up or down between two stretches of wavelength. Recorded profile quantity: -0.10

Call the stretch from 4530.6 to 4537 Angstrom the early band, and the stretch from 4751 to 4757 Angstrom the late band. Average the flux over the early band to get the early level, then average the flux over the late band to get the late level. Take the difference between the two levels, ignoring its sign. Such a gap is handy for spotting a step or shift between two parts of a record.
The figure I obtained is 0.18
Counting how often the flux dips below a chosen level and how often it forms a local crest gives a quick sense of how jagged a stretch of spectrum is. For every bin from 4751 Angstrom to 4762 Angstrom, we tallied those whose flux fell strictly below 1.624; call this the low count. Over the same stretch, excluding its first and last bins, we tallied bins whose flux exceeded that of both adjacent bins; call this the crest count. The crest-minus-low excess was 1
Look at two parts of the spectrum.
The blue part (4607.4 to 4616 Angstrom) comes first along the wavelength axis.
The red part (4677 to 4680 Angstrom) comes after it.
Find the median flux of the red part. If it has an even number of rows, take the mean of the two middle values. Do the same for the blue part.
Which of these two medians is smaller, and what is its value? 1.62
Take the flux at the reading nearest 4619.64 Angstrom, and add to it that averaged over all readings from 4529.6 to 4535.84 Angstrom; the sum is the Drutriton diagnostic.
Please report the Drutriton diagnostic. 3.19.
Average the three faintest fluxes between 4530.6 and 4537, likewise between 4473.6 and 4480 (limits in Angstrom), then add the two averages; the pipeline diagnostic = 3.05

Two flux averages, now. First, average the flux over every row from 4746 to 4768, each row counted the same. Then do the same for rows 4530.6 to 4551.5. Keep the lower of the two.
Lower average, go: 1.56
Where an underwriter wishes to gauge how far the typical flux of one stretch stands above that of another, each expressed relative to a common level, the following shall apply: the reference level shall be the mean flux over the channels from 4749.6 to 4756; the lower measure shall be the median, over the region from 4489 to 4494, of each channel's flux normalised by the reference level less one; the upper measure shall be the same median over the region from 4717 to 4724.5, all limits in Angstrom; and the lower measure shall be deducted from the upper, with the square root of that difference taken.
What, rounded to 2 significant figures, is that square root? 0.32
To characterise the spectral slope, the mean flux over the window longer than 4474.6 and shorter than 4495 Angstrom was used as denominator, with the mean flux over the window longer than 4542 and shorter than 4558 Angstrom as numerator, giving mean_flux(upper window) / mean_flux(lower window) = 1.02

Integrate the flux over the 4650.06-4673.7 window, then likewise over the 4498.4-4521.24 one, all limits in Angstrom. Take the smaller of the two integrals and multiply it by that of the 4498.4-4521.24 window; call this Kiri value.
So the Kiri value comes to 1423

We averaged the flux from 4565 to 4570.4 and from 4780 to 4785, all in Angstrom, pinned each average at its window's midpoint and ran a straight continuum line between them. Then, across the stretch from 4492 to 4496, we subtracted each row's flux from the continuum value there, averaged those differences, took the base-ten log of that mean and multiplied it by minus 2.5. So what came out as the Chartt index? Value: 2.3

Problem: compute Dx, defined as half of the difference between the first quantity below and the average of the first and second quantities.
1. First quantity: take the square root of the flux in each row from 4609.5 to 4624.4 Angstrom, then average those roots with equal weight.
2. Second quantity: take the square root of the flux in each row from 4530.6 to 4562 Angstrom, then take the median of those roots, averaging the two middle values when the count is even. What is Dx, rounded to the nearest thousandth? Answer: 0.017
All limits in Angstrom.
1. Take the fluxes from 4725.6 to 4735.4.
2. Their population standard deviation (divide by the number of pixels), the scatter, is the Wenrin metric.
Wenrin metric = 0.040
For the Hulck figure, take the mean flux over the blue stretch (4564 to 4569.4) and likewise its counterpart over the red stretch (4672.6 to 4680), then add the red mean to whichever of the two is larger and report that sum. 3.25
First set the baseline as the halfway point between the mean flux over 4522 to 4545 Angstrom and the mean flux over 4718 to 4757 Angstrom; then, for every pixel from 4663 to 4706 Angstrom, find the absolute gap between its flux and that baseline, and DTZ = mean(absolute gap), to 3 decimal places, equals 0.032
